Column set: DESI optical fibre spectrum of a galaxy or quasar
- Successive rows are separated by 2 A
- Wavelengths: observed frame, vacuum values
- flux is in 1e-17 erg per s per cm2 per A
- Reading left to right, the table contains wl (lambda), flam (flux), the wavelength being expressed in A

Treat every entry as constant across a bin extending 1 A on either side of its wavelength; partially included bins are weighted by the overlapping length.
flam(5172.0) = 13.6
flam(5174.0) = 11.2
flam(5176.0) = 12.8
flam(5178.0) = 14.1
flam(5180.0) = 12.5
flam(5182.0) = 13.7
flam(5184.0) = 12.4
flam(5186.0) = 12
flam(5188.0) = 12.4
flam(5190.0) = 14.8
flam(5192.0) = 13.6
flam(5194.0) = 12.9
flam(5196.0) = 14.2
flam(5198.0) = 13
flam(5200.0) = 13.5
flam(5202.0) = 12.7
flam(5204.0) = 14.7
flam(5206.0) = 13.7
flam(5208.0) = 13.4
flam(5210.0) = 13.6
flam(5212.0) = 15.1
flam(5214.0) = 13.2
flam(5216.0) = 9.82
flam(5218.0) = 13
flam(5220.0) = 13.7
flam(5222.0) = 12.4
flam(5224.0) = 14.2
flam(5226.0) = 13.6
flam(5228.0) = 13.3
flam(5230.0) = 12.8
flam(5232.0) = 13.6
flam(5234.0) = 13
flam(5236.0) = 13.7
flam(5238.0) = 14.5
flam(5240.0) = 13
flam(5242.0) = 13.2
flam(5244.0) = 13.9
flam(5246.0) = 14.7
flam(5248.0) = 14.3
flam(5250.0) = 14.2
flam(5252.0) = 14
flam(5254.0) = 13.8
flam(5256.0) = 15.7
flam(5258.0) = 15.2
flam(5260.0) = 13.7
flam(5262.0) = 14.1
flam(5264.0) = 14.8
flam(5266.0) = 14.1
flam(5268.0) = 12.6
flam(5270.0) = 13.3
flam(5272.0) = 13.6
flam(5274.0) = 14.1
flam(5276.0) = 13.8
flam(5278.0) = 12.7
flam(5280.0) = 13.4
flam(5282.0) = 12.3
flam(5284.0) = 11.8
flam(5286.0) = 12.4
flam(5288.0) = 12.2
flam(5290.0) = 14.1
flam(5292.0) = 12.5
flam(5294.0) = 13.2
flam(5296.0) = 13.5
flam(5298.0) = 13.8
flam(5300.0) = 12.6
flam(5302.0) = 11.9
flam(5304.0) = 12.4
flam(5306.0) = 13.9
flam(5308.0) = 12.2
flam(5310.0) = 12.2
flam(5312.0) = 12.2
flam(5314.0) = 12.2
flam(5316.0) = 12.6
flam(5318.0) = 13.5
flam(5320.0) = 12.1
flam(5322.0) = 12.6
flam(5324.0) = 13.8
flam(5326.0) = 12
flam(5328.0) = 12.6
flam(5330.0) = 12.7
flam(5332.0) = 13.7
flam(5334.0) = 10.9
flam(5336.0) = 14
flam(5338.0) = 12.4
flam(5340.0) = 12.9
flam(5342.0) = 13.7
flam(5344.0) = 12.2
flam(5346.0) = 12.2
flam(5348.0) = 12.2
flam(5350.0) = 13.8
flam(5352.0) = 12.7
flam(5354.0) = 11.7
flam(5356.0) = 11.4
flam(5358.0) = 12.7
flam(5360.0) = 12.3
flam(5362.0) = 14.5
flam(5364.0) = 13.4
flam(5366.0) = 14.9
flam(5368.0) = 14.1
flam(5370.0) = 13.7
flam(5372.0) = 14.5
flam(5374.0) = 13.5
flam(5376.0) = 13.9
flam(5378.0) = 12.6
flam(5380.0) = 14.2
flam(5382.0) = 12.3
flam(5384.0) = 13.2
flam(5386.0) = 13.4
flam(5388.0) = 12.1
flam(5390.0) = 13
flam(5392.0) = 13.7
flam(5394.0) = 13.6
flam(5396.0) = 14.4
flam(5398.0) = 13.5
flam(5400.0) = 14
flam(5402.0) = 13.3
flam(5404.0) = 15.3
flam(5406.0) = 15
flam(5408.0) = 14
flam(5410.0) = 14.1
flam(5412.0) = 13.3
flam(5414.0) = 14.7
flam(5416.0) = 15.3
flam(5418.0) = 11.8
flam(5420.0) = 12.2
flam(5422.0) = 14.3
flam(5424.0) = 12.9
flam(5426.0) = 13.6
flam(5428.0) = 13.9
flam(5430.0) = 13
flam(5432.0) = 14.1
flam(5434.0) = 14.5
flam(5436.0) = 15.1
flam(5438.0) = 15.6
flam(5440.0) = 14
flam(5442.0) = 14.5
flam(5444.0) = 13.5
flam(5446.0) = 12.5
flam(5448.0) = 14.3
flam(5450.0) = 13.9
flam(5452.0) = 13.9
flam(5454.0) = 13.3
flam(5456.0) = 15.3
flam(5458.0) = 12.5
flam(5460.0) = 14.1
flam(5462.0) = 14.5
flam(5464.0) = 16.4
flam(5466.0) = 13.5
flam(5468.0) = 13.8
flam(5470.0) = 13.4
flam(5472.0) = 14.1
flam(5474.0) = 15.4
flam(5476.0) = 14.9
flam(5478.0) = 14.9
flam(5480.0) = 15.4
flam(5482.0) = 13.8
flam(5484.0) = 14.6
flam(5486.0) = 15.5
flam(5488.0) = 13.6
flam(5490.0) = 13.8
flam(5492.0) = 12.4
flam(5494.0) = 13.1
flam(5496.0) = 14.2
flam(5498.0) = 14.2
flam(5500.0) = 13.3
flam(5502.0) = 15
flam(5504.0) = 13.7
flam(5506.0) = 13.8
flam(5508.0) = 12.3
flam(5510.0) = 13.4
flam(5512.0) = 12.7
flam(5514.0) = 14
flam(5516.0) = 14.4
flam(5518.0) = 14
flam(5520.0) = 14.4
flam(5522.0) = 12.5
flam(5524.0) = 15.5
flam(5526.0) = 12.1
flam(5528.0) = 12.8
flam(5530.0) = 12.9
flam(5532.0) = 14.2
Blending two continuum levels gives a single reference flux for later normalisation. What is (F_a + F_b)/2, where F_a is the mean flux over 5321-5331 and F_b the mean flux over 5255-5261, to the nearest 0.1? 13.8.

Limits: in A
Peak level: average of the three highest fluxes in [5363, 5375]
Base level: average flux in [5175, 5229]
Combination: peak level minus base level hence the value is 1.2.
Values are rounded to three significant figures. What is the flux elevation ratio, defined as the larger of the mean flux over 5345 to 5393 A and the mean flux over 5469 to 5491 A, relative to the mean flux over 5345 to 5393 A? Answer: 1.10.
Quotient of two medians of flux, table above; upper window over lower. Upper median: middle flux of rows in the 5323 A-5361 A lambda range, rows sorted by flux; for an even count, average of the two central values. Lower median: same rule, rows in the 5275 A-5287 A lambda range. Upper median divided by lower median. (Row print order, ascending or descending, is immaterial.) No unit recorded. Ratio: 1.00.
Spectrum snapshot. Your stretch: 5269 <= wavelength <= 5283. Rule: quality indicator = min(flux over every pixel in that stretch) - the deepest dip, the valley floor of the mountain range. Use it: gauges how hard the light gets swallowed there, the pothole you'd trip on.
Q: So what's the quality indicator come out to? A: 12.3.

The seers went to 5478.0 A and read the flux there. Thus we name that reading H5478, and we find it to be 14.9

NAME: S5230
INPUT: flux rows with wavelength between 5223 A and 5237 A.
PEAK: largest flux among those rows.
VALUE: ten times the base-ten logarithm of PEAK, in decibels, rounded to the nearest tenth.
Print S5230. 11.5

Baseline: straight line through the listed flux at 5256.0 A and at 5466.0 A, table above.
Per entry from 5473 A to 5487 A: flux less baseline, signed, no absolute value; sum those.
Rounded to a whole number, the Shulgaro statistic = 11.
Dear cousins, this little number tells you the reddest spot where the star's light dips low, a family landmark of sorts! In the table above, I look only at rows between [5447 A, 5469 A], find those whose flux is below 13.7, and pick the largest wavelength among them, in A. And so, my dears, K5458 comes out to 5466.0 A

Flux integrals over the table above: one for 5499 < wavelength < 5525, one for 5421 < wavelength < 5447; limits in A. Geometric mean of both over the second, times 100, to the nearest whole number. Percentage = 99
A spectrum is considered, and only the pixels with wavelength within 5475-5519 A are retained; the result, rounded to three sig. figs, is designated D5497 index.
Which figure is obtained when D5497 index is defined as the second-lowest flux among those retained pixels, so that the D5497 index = 12.4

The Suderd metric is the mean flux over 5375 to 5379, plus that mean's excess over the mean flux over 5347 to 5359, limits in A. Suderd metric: 14.1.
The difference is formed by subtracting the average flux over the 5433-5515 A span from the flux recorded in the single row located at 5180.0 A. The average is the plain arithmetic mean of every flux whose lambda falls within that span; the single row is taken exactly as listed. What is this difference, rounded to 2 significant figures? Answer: -1.6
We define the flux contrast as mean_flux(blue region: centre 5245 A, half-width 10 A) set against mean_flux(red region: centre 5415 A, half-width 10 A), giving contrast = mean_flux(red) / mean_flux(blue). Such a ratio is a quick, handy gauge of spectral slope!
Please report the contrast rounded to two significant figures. 0.99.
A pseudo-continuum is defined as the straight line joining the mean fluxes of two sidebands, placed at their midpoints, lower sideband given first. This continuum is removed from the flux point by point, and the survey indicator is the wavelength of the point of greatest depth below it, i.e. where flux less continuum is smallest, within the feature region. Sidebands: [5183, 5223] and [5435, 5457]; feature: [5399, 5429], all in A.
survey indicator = 5418.0 A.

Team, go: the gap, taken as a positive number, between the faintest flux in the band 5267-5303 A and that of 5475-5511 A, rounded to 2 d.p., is 0.50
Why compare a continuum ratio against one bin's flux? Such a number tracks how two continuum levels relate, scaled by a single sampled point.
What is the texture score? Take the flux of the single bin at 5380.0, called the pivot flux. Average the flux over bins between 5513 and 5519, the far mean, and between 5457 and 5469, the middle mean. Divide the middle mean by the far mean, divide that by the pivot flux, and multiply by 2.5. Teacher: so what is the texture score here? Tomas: 0.176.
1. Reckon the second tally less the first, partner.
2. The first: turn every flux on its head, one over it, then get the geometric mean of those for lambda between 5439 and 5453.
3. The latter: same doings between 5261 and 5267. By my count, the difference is -0.003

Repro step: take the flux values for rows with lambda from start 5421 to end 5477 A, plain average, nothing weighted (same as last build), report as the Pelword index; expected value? 14.1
